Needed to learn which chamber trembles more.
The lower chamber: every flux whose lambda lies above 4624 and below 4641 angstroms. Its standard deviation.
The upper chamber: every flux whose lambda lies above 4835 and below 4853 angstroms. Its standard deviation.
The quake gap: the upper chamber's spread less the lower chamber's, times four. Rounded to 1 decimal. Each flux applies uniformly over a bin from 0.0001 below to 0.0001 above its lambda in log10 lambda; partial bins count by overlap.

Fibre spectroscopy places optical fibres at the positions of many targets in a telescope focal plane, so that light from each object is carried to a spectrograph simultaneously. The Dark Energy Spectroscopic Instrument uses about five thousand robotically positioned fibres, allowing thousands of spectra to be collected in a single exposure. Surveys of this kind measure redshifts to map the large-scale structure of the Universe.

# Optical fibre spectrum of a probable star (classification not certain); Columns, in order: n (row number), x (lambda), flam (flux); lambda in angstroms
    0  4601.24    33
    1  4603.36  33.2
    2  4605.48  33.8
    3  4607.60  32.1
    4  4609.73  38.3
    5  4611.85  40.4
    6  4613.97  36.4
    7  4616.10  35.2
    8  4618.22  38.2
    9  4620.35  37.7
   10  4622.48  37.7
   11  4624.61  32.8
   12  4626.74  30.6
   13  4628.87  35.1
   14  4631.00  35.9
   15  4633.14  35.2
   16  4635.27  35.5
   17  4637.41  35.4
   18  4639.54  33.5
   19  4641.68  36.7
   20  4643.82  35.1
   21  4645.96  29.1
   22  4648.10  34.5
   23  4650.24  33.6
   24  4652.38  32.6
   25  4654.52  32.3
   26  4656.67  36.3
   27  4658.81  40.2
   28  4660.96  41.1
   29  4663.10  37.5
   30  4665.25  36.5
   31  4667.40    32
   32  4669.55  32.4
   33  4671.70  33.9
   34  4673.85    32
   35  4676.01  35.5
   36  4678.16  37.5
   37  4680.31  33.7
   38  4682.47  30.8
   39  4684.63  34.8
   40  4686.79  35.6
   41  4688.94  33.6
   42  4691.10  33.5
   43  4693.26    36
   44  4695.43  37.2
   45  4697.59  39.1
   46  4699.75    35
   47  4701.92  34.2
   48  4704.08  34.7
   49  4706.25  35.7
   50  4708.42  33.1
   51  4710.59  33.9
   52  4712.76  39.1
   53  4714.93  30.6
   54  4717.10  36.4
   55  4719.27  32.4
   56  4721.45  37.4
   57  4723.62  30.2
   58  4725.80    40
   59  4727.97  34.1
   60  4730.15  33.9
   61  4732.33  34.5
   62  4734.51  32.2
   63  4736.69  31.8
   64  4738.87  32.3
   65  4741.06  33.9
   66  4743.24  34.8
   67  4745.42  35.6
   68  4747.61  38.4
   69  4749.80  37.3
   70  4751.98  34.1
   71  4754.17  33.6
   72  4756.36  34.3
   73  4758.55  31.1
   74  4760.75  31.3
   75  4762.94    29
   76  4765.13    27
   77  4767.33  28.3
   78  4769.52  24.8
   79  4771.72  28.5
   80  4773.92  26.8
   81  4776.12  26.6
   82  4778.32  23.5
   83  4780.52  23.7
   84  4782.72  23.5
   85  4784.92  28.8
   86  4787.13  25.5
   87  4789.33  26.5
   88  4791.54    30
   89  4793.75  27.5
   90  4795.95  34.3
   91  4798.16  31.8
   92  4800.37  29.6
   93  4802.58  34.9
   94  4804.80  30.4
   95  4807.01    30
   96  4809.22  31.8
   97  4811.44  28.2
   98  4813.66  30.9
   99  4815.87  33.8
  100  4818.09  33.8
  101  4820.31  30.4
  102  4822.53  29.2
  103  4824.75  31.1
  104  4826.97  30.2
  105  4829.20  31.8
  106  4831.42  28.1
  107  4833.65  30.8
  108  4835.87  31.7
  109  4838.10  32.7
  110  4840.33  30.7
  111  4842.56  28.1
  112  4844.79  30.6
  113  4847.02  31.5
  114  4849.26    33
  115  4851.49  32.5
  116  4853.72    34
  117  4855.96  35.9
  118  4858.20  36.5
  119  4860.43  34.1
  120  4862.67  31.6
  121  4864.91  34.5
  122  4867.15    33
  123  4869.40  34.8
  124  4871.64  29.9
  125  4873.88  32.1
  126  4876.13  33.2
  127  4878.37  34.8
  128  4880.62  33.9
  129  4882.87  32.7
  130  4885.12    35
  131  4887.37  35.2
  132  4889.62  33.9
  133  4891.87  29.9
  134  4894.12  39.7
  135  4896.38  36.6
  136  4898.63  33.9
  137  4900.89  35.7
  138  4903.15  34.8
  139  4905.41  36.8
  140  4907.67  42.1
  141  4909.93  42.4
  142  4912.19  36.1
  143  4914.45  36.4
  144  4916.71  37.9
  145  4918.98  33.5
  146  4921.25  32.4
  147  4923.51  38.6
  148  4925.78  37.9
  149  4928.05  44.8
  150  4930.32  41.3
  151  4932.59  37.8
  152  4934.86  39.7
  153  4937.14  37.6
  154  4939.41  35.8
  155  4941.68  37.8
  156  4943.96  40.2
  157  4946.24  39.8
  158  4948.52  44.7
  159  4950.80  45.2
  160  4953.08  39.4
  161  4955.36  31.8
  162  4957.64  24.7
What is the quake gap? -0.9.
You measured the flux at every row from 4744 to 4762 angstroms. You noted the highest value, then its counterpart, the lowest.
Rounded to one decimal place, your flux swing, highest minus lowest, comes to 7.3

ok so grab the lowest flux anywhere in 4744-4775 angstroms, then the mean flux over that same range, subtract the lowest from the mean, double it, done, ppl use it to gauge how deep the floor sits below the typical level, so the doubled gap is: 13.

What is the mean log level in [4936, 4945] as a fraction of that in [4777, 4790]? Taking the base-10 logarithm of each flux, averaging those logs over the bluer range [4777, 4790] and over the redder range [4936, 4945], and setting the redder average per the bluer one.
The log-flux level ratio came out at 1.13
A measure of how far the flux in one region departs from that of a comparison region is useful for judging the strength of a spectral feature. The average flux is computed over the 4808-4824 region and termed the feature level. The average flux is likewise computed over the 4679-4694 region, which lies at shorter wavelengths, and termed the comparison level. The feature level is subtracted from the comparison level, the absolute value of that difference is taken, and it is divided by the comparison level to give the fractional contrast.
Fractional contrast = 0.084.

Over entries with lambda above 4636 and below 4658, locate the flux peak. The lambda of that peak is 4641.68 angstroms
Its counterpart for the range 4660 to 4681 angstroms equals 4660.96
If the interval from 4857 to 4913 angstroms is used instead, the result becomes 4909.93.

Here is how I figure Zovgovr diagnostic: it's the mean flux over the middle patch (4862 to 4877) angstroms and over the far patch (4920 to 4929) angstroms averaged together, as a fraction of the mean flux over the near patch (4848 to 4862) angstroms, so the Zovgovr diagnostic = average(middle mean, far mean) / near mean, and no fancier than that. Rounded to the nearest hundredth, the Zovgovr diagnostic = 1.04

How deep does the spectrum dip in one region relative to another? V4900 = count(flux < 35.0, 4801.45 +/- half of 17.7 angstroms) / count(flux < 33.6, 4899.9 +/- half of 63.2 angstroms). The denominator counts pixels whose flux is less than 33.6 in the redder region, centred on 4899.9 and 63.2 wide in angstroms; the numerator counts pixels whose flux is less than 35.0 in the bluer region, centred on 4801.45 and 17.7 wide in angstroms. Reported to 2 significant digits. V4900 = 1.1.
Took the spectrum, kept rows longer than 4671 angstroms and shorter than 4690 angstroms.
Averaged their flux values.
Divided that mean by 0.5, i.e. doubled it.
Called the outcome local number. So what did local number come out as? 68.3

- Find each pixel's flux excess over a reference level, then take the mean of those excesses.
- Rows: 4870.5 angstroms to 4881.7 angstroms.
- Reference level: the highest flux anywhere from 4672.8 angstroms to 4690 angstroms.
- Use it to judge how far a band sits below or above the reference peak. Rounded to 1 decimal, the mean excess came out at -4.7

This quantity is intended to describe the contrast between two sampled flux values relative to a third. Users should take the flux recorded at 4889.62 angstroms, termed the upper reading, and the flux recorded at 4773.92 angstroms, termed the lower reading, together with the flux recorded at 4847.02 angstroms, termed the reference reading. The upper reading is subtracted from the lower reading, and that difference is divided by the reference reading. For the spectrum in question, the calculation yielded -0.23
